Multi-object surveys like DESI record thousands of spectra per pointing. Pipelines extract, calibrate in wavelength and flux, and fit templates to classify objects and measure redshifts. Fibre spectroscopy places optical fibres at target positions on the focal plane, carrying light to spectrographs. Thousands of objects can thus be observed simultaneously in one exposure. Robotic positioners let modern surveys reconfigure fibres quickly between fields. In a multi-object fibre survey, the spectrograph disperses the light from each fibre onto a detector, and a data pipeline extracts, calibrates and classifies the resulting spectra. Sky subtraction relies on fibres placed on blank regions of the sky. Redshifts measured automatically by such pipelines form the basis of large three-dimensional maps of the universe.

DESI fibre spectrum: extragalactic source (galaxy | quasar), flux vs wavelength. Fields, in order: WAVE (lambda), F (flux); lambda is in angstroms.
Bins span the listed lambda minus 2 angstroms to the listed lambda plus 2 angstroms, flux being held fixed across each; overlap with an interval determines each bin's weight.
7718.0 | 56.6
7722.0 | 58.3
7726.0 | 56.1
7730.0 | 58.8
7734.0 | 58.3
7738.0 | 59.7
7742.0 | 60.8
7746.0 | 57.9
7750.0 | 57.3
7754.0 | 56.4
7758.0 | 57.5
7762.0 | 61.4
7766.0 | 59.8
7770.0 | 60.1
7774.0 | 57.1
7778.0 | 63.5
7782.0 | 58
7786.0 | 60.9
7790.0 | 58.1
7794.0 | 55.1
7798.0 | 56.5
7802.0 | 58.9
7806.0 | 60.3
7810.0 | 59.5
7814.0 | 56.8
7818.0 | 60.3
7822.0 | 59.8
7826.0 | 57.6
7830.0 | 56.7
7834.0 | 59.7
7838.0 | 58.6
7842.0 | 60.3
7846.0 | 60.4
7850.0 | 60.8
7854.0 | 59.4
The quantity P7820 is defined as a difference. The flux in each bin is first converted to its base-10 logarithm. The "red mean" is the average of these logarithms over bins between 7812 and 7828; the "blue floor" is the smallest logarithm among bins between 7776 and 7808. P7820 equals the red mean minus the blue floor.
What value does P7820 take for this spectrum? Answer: 0.027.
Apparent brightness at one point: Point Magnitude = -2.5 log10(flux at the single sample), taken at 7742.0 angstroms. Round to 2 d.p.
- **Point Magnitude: -4.46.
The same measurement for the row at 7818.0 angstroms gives -4.45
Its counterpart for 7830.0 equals -4.38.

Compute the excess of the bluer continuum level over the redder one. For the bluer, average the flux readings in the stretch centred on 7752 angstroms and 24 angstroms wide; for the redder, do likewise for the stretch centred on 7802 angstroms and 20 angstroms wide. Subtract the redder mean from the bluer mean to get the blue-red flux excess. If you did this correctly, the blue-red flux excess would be 0.49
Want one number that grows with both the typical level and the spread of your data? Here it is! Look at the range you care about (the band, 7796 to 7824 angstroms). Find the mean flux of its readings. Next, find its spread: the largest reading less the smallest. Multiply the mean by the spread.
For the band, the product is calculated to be 224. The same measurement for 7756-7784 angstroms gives 382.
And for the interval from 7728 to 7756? 257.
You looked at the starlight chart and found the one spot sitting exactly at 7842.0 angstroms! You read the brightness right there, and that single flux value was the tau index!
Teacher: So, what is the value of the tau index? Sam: 60.3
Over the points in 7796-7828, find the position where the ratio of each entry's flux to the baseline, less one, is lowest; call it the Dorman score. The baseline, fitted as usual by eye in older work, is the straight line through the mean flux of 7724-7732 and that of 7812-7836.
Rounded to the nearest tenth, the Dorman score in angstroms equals 7798.0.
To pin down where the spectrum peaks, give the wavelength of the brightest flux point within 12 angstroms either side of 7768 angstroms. 7778.0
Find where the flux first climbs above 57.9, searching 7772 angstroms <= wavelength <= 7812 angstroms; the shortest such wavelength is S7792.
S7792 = 7778.0 angstroms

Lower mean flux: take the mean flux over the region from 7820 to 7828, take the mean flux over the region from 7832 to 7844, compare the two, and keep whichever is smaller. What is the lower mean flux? 58.7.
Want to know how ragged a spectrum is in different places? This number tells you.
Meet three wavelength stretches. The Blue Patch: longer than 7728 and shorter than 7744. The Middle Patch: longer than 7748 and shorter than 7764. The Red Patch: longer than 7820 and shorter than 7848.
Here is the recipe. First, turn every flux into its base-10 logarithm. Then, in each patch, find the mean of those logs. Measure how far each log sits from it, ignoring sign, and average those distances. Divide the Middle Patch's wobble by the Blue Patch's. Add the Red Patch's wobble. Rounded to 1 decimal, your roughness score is 1.9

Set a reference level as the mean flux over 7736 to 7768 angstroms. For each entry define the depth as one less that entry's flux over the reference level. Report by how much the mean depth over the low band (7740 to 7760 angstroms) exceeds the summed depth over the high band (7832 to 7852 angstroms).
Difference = 0.11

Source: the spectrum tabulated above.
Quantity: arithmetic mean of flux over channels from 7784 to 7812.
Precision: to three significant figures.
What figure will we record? 58.5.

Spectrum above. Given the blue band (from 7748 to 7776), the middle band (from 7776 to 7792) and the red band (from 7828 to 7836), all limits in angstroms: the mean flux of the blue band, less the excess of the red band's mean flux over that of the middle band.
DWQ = 60.4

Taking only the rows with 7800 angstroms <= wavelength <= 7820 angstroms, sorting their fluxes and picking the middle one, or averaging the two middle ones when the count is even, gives 59.5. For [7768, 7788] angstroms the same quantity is 60.1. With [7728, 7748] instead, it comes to 58.8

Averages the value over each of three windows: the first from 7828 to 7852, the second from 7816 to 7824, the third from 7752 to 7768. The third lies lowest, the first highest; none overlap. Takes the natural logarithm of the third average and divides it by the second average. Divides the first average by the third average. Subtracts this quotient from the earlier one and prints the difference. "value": -0.943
